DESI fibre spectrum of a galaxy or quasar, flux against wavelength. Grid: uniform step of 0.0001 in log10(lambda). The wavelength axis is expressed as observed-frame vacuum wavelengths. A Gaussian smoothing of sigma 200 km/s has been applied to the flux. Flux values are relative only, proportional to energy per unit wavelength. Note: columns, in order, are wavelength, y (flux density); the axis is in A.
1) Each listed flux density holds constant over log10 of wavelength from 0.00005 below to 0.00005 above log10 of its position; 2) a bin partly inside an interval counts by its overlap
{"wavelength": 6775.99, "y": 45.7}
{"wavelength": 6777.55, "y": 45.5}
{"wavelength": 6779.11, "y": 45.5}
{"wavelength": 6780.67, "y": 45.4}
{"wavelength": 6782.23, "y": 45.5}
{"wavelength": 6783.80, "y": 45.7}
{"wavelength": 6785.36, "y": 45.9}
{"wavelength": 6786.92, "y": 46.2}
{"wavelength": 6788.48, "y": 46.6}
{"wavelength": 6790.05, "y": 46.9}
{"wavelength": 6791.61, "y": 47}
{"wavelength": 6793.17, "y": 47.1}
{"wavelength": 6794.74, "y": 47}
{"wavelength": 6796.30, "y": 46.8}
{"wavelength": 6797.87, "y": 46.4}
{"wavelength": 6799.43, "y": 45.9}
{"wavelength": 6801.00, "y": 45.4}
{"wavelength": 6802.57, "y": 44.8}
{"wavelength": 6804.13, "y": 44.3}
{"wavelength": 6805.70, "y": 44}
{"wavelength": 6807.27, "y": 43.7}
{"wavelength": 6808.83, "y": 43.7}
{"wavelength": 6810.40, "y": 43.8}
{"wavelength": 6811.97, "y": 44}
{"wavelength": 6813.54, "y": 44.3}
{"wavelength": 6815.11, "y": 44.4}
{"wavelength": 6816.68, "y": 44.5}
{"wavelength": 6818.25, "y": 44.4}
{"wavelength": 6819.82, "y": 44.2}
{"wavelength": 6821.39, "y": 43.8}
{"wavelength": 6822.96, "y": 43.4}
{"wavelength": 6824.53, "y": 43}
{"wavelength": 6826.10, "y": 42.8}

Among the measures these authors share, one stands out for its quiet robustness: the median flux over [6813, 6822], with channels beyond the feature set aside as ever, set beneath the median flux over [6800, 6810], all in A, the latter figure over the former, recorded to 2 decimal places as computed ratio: 1.00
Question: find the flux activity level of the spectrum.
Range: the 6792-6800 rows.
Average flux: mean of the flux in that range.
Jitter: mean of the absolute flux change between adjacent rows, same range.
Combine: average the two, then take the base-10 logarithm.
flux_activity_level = 1.37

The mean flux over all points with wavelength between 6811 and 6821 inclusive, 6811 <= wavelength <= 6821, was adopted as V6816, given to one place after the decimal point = 44.3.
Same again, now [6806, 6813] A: 43.8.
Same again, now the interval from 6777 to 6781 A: 45.5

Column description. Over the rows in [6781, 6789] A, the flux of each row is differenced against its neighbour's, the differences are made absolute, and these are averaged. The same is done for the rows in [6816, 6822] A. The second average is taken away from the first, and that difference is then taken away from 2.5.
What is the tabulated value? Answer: 2.46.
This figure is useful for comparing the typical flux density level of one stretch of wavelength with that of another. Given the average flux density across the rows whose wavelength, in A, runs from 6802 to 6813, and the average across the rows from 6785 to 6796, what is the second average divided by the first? 1.06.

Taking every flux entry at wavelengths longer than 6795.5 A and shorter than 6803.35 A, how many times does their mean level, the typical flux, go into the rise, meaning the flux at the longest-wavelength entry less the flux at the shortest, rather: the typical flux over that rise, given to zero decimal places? -23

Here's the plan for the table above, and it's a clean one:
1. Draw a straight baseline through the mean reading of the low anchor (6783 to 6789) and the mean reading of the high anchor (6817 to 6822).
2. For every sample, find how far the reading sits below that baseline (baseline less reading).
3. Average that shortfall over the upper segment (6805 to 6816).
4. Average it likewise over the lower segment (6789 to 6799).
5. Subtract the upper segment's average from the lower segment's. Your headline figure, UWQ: -1.9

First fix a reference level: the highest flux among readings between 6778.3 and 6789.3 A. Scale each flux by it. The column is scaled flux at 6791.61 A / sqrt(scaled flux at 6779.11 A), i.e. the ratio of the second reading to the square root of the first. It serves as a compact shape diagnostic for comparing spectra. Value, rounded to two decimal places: 1.02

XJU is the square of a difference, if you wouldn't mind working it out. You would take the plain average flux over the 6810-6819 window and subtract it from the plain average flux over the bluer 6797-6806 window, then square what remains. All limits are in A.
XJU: 1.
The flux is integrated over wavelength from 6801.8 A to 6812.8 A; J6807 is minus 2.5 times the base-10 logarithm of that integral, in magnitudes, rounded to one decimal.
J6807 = -6.7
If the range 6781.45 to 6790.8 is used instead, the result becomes -6.6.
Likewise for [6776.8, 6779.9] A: -5.4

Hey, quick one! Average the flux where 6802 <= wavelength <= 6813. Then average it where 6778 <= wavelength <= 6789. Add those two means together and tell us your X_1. 89.9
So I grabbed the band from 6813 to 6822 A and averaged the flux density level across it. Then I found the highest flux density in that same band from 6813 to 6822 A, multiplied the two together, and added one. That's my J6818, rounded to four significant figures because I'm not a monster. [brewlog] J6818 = 1971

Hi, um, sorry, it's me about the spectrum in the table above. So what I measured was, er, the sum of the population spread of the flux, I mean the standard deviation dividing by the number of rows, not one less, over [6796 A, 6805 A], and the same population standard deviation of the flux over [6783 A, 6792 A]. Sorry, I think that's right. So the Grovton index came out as 1.36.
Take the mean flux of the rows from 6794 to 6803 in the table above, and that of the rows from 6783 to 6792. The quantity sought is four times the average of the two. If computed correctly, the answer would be 185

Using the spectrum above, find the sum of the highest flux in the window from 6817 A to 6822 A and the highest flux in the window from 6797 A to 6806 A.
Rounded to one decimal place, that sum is 90.8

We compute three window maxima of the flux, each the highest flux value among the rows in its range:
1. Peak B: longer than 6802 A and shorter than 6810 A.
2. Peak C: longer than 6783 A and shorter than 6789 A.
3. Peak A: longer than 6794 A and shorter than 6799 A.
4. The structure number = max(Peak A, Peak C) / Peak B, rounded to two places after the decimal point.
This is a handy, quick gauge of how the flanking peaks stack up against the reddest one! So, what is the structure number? 1.05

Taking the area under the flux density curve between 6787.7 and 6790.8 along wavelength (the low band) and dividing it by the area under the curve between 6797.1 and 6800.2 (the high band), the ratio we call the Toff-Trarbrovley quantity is 1.01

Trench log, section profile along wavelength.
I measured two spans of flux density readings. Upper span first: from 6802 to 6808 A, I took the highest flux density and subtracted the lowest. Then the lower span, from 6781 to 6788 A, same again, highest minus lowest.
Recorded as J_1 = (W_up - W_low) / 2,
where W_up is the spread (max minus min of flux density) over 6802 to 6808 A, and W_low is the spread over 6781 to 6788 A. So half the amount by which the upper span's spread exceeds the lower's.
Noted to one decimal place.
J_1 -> 0.2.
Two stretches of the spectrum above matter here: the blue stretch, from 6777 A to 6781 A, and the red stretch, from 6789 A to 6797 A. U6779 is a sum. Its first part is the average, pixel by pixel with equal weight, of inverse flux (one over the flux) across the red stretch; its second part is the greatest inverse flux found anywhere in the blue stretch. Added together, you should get 0.0433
